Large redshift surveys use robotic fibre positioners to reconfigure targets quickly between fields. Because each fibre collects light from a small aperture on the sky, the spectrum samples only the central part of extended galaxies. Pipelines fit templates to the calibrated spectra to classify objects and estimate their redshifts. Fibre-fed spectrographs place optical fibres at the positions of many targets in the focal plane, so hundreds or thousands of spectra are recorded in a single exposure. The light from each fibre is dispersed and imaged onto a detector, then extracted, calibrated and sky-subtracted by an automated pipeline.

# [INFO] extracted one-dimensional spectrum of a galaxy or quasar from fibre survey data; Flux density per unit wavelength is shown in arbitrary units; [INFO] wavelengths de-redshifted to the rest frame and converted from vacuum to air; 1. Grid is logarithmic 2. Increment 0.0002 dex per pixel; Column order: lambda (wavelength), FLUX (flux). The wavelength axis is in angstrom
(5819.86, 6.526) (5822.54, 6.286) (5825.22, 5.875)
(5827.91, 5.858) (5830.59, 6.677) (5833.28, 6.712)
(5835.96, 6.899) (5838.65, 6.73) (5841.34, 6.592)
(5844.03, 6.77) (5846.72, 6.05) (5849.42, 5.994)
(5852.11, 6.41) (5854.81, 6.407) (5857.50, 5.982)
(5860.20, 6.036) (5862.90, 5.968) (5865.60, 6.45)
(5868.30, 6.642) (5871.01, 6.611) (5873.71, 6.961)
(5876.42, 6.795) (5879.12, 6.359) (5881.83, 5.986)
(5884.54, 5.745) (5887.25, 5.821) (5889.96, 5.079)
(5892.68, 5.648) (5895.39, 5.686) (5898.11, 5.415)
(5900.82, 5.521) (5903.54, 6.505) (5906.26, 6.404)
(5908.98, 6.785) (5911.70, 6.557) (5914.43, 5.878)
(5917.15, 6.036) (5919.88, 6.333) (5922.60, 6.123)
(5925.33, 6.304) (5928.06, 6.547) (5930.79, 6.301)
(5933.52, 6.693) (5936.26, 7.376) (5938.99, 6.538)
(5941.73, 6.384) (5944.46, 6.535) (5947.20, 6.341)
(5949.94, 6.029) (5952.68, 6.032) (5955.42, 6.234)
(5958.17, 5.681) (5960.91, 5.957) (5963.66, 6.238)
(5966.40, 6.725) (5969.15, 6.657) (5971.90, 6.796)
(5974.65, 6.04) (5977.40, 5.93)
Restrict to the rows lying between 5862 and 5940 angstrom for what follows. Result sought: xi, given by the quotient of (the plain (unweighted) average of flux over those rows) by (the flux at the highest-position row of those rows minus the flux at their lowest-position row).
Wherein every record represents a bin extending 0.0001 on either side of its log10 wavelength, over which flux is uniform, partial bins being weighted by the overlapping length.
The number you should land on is 11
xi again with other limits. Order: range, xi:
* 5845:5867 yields 15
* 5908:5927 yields -13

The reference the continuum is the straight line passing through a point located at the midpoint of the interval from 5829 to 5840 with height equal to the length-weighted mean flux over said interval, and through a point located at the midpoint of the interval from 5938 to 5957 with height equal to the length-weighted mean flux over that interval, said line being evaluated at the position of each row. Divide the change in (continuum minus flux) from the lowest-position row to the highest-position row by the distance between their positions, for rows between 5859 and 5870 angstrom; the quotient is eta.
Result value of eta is -0.079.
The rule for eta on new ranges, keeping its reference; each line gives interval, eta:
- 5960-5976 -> -0.010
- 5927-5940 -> -0.003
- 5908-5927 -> 0.025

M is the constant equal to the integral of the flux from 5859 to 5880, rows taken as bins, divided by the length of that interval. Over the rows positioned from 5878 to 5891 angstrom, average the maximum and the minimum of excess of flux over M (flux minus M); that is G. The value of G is -0.77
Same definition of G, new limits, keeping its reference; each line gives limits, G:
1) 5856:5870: -0.18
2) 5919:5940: 0.27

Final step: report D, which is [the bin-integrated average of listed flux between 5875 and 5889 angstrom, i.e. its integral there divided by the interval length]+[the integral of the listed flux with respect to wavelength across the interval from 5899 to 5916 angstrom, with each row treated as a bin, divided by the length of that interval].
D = 12.37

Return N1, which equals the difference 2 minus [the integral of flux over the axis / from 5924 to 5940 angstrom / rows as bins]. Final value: -104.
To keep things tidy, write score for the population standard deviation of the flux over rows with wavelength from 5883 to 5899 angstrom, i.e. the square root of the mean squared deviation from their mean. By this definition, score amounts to 0.25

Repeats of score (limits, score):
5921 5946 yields 0.34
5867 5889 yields 0.43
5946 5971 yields 0.31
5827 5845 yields 0.32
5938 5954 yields 0.21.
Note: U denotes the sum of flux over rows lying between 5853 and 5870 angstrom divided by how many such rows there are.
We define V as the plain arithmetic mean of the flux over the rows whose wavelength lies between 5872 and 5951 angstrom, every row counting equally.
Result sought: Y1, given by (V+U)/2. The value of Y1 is 6.24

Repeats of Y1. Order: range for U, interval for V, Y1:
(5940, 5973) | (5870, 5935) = 6.24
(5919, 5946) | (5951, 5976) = 6.39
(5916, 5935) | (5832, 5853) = 6.43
